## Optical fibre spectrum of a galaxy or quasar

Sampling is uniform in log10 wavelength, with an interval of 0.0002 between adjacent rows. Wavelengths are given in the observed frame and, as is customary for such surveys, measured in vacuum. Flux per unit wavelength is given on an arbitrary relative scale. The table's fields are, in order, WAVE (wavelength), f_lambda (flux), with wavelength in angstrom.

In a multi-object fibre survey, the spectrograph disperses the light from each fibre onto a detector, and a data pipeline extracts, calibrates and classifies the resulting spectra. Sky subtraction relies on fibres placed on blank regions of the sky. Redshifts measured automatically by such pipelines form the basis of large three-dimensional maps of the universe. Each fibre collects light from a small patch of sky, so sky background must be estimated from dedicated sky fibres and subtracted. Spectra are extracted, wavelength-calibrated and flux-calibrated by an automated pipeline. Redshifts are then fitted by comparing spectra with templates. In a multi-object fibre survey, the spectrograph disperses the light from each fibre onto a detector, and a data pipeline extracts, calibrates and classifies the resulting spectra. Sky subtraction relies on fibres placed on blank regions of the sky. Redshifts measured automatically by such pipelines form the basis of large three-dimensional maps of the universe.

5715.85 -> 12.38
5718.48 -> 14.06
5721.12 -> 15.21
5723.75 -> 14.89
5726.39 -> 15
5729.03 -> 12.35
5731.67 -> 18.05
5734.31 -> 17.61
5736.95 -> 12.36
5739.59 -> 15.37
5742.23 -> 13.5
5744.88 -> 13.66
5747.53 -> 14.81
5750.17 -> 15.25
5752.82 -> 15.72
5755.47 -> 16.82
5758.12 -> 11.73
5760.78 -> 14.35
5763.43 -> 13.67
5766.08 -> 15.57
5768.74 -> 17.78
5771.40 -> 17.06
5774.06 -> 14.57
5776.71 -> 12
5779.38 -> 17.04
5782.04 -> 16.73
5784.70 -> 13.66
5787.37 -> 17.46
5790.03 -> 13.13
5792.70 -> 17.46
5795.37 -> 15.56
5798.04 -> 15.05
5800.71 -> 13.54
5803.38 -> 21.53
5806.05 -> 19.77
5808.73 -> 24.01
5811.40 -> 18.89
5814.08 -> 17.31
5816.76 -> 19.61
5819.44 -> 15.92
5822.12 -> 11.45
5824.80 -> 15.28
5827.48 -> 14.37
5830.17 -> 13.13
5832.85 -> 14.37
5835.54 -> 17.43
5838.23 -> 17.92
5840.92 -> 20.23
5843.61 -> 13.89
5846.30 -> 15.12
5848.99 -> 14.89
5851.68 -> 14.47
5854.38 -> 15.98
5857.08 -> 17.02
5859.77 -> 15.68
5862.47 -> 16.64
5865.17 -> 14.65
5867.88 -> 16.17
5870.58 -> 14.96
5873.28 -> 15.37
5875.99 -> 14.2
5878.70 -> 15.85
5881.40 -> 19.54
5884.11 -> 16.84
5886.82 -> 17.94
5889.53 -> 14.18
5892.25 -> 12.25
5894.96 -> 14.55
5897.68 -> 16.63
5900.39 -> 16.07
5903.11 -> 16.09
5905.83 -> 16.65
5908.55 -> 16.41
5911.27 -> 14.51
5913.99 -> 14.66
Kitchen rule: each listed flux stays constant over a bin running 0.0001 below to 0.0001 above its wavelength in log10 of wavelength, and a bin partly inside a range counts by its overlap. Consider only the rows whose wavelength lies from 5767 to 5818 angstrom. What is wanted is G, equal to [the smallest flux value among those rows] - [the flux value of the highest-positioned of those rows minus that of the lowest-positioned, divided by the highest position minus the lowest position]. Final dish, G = 12.0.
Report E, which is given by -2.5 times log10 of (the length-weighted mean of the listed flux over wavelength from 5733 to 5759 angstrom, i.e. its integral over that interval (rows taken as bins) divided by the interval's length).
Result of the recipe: -2.92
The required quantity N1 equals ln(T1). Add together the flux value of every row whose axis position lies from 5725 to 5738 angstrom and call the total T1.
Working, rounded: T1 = 75.4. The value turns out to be 4.32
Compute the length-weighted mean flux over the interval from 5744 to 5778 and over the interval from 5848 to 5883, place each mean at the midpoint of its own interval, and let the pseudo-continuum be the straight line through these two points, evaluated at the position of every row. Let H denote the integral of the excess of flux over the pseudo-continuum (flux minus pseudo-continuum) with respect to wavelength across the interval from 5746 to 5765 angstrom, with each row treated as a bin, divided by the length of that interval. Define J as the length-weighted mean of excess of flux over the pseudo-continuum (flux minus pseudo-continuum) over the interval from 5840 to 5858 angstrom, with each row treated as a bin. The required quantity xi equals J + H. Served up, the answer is 0.0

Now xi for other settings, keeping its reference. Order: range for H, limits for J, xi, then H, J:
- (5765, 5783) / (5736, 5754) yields 0.5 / 0.82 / -0.3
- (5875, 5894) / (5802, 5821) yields 4.0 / -0.16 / 4.1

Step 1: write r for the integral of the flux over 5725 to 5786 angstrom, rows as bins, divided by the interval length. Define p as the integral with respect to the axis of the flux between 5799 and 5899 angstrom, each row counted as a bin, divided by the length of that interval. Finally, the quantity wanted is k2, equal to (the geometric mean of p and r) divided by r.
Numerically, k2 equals 1.04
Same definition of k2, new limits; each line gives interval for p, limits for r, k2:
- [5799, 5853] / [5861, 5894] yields 1.03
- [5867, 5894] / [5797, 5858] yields 0.97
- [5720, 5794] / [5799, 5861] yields 0.95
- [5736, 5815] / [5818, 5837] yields 1.04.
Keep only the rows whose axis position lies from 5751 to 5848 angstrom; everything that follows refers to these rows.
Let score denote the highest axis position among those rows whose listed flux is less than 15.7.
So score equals 5846.30 angstrom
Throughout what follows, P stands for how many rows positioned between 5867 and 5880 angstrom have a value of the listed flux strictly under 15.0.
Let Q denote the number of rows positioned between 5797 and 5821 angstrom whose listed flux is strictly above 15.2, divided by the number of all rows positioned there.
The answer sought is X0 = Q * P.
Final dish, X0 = 1.6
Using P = 2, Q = 0.78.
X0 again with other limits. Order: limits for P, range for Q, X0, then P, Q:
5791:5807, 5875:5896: 0.5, 1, 0.50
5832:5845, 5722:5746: 0.7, 2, 0.33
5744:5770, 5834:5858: 2.8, 5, 0.56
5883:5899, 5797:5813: 2.0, 3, 0.67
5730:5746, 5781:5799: 1.7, 3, 0.57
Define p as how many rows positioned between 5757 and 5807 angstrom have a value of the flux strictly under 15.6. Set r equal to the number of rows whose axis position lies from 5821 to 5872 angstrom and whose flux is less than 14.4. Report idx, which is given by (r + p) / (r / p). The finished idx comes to 35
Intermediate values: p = 11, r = 5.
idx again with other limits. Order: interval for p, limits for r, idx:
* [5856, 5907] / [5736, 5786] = 13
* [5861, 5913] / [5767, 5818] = 24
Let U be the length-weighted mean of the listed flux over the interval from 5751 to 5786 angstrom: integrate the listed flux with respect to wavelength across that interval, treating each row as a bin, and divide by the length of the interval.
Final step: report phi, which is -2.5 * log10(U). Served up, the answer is -2.95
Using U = 15.1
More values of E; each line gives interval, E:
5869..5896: -2.98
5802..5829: -3.12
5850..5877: -2.98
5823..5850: -2.98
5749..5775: -2.96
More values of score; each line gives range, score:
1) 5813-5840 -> 5832.85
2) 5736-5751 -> 5750.17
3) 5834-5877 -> 5875.99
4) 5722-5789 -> 5784.70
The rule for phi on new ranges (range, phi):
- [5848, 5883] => -3.00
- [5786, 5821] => -3.11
